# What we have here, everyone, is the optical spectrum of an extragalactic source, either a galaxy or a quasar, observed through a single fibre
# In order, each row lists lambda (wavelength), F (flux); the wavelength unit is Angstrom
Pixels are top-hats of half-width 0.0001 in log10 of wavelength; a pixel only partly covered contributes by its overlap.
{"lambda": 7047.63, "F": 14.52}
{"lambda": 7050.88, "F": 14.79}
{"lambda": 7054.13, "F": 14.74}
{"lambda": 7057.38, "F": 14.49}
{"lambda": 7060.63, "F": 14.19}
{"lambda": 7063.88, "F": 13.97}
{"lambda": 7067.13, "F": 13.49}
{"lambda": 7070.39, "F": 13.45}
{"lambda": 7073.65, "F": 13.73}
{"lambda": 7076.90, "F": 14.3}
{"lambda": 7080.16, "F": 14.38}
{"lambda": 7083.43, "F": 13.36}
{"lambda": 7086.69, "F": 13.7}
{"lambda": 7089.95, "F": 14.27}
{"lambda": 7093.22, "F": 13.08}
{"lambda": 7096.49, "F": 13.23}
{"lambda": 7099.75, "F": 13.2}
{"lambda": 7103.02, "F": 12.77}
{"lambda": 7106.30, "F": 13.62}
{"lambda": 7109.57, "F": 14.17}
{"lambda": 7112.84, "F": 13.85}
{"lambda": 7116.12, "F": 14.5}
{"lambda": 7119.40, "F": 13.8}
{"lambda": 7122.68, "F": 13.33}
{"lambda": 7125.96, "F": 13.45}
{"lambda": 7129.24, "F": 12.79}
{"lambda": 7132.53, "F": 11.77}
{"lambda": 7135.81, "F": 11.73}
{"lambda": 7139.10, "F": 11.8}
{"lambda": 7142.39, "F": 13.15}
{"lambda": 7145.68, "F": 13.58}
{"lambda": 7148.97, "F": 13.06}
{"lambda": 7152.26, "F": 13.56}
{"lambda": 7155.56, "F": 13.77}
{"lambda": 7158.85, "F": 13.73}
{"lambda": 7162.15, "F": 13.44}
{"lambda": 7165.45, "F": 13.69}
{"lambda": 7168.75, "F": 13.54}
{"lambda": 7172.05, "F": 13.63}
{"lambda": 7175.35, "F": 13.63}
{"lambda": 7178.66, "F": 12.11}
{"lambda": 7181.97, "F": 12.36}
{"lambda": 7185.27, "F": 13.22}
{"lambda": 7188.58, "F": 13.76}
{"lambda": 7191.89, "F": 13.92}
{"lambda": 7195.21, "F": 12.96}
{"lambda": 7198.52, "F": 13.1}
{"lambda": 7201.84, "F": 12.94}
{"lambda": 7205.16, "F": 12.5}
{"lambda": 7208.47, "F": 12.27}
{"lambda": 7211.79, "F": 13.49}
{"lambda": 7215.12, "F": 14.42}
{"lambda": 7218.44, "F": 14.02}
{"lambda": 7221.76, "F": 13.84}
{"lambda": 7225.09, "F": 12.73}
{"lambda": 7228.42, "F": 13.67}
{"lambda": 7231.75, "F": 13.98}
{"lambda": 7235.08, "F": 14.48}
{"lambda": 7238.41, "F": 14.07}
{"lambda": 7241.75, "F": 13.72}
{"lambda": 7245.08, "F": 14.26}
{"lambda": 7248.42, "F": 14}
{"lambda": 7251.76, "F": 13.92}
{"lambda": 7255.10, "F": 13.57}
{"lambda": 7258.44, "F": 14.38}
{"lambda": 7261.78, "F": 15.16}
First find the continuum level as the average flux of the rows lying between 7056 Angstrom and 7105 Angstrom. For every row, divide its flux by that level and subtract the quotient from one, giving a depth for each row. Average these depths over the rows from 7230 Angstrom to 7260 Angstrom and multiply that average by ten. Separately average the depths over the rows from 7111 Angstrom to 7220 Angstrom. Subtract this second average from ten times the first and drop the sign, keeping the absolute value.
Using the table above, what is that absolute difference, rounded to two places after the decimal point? 0.28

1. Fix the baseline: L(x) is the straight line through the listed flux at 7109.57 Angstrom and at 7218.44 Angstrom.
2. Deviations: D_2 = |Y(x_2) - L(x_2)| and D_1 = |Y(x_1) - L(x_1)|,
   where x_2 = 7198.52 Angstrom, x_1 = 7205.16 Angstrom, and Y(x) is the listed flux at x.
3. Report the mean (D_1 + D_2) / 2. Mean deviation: 1.2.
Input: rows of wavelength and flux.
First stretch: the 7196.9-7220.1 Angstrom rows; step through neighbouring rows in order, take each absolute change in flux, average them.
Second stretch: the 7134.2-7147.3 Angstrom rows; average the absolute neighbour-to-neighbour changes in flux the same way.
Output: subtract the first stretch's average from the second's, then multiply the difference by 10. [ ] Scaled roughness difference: 0.5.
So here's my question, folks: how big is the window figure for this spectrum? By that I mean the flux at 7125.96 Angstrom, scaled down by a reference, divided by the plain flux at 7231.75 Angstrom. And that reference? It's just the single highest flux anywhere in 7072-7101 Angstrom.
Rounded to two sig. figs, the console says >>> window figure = 0.067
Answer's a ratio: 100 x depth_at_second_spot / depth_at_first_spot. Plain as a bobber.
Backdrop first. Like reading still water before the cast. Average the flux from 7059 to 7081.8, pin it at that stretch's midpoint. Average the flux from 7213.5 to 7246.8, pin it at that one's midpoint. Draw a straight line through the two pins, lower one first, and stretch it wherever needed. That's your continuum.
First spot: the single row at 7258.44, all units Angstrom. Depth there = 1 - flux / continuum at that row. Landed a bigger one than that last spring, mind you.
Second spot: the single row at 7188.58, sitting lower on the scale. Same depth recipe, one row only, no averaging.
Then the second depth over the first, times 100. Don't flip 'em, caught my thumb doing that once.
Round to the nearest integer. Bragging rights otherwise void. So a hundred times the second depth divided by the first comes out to -35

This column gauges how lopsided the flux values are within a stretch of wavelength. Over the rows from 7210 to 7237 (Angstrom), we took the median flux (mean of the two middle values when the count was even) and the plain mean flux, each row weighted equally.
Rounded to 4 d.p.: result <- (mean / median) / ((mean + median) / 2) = 0.0717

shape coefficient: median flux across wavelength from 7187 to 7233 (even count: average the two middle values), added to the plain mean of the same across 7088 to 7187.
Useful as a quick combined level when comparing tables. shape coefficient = 26.8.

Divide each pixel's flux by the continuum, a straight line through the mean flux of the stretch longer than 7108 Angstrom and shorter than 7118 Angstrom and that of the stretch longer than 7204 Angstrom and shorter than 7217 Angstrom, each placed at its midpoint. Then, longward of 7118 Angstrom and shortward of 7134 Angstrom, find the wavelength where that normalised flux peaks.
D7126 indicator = 7119.40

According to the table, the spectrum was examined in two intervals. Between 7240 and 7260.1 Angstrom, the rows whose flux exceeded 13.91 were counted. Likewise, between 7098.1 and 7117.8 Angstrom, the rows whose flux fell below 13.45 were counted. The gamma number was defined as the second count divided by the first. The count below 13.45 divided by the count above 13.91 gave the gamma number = 0.5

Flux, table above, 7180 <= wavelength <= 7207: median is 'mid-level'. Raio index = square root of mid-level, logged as 3.61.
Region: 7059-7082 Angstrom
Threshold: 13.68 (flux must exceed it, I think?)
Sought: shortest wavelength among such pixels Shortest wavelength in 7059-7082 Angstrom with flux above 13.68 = 7060.63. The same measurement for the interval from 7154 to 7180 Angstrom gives 7155.56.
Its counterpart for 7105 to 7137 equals 7109.57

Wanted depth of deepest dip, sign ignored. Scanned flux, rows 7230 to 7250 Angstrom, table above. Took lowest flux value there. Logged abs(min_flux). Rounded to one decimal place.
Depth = 13.7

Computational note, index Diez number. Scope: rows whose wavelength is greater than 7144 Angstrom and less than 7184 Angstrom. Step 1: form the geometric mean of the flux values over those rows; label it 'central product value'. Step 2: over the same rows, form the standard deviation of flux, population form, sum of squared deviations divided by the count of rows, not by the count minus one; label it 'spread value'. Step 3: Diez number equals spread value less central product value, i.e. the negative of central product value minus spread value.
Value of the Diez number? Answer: -12.8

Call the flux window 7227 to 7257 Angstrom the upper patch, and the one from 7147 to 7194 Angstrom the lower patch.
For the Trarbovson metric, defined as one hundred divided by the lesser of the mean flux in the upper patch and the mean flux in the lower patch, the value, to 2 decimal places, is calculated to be 7.47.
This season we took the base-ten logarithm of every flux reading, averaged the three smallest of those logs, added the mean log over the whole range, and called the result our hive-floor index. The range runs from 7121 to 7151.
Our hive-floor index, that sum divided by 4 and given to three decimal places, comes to 0.544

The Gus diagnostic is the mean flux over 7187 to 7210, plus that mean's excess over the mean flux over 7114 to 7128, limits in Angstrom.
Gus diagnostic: 12.4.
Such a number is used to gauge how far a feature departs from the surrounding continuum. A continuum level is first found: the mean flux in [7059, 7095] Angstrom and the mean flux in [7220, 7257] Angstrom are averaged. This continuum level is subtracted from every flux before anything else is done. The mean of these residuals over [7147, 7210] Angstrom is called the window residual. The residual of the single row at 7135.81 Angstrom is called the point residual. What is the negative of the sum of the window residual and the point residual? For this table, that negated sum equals 2.7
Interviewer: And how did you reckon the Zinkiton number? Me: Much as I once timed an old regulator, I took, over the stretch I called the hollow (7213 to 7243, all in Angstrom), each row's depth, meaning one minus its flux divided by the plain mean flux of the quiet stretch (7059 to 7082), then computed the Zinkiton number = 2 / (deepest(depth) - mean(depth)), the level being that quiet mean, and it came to 24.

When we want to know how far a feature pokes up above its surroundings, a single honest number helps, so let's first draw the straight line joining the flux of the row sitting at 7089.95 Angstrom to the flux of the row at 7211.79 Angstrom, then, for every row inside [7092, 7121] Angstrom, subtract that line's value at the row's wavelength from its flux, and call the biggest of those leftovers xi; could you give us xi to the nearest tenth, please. 0.4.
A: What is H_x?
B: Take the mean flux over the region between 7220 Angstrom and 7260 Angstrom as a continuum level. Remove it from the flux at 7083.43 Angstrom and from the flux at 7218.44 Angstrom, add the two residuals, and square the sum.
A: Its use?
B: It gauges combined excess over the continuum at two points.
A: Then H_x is 0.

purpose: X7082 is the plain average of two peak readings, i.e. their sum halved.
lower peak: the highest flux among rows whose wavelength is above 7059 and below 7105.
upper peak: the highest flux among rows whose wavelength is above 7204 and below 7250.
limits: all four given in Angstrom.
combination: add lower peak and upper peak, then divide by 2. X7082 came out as 14.4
